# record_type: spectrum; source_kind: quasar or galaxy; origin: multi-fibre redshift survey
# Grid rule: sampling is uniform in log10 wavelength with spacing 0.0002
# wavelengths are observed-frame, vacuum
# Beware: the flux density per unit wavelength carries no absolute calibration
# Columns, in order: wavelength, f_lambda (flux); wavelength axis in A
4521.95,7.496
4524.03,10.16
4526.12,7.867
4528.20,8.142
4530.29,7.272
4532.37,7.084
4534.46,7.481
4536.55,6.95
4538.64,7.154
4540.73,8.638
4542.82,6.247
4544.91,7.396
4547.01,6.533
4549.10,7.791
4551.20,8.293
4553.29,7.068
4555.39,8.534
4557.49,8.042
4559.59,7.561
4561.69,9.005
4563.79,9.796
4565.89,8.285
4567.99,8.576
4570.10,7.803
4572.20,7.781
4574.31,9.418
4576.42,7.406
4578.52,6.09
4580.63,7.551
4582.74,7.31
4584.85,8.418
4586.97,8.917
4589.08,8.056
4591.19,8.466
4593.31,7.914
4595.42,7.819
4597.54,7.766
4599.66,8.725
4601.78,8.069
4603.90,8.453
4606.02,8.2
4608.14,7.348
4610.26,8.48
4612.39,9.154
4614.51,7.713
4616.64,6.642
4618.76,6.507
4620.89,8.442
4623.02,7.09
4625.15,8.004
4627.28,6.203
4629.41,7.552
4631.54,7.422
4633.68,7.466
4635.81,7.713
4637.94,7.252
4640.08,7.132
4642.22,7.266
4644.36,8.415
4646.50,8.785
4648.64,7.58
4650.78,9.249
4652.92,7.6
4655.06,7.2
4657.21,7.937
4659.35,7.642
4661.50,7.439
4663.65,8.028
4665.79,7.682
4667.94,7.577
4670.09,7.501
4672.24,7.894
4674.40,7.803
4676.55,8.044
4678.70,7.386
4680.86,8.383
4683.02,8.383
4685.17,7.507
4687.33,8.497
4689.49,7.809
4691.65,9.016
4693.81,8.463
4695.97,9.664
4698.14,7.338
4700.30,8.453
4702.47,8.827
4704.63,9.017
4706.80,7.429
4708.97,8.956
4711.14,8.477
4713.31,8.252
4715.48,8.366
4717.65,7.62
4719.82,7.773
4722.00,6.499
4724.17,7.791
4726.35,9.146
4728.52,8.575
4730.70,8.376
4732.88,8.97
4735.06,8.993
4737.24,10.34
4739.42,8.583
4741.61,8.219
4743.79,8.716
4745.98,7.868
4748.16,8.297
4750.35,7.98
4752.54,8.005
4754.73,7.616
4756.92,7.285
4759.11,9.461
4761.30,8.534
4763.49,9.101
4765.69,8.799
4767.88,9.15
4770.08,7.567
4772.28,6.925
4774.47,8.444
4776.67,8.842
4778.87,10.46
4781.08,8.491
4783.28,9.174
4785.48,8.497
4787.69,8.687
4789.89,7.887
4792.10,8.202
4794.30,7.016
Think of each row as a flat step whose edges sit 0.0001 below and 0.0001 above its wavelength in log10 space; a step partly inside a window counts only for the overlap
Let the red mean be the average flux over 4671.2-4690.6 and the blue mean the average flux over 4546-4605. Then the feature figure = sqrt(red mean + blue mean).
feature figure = 4.00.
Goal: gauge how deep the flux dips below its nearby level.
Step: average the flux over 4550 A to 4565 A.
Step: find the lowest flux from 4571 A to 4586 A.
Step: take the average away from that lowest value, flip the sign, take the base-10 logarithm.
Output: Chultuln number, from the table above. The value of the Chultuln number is 0.35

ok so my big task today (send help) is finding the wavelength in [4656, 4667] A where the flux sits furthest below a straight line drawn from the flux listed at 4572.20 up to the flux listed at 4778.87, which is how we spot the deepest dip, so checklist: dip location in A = 4661.50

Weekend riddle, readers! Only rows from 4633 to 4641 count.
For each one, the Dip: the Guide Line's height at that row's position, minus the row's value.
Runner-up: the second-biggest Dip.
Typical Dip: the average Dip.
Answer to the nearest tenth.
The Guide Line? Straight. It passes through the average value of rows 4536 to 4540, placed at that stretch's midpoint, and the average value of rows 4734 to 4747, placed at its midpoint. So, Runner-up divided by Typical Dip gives 1.3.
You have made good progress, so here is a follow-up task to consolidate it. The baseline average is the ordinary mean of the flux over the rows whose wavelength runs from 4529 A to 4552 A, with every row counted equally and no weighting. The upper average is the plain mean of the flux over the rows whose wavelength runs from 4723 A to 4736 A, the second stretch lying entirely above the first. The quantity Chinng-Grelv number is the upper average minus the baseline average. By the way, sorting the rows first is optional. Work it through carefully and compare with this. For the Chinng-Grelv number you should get 1.3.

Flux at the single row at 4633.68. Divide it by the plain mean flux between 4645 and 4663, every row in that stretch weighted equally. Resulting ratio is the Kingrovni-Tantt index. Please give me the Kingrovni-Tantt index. 0.94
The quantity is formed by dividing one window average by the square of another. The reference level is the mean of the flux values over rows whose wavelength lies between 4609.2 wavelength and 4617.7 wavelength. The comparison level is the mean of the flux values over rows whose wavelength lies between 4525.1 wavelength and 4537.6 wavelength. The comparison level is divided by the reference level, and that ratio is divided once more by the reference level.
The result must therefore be 0.117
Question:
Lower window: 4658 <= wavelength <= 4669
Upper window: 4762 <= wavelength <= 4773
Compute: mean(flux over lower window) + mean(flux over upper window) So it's 16.0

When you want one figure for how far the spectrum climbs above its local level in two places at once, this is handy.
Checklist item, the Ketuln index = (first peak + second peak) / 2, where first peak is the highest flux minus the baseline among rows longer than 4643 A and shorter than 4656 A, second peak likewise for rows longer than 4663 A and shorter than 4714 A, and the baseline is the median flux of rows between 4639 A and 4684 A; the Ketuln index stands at 1.77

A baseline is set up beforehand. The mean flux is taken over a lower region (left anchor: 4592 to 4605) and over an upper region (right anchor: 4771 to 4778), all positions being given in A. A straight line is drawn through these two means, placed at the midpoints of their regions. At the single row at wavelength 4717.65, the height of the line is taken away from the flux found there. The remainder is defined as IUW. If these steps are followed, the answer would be -0.5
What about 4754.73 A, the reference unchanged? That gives -0.5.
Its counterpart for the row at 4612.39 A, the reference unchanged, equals 1.0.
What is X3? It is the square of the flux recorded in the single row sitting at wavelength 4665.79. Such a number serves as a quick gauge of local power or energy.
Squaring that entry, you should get 59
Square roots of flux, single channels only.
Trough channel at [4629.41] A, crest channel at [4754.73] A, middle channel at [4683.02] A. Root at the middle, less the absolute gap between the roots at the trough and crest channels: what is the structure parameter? 2.88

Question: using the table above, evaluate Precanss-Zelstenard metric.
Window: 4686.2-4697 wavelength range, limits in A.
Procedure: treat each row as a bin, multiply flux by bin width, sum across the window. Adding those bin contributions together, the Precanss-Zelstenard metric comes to 94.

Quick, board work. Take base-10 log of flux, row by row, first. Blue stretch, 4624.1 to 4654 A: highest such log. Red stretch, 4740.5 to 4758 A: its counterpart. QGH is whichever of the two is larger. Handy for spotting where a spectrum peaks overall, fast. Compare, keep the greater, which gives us 0.966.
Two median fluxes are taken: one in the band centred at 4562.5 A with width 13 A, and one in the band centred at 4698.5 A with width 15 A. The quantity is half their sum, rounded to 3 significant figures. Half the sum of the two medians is 8.63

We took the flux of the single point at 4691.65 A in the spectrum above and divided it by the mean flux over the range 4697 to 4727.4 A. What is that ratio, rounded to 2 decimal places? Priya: 1.11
